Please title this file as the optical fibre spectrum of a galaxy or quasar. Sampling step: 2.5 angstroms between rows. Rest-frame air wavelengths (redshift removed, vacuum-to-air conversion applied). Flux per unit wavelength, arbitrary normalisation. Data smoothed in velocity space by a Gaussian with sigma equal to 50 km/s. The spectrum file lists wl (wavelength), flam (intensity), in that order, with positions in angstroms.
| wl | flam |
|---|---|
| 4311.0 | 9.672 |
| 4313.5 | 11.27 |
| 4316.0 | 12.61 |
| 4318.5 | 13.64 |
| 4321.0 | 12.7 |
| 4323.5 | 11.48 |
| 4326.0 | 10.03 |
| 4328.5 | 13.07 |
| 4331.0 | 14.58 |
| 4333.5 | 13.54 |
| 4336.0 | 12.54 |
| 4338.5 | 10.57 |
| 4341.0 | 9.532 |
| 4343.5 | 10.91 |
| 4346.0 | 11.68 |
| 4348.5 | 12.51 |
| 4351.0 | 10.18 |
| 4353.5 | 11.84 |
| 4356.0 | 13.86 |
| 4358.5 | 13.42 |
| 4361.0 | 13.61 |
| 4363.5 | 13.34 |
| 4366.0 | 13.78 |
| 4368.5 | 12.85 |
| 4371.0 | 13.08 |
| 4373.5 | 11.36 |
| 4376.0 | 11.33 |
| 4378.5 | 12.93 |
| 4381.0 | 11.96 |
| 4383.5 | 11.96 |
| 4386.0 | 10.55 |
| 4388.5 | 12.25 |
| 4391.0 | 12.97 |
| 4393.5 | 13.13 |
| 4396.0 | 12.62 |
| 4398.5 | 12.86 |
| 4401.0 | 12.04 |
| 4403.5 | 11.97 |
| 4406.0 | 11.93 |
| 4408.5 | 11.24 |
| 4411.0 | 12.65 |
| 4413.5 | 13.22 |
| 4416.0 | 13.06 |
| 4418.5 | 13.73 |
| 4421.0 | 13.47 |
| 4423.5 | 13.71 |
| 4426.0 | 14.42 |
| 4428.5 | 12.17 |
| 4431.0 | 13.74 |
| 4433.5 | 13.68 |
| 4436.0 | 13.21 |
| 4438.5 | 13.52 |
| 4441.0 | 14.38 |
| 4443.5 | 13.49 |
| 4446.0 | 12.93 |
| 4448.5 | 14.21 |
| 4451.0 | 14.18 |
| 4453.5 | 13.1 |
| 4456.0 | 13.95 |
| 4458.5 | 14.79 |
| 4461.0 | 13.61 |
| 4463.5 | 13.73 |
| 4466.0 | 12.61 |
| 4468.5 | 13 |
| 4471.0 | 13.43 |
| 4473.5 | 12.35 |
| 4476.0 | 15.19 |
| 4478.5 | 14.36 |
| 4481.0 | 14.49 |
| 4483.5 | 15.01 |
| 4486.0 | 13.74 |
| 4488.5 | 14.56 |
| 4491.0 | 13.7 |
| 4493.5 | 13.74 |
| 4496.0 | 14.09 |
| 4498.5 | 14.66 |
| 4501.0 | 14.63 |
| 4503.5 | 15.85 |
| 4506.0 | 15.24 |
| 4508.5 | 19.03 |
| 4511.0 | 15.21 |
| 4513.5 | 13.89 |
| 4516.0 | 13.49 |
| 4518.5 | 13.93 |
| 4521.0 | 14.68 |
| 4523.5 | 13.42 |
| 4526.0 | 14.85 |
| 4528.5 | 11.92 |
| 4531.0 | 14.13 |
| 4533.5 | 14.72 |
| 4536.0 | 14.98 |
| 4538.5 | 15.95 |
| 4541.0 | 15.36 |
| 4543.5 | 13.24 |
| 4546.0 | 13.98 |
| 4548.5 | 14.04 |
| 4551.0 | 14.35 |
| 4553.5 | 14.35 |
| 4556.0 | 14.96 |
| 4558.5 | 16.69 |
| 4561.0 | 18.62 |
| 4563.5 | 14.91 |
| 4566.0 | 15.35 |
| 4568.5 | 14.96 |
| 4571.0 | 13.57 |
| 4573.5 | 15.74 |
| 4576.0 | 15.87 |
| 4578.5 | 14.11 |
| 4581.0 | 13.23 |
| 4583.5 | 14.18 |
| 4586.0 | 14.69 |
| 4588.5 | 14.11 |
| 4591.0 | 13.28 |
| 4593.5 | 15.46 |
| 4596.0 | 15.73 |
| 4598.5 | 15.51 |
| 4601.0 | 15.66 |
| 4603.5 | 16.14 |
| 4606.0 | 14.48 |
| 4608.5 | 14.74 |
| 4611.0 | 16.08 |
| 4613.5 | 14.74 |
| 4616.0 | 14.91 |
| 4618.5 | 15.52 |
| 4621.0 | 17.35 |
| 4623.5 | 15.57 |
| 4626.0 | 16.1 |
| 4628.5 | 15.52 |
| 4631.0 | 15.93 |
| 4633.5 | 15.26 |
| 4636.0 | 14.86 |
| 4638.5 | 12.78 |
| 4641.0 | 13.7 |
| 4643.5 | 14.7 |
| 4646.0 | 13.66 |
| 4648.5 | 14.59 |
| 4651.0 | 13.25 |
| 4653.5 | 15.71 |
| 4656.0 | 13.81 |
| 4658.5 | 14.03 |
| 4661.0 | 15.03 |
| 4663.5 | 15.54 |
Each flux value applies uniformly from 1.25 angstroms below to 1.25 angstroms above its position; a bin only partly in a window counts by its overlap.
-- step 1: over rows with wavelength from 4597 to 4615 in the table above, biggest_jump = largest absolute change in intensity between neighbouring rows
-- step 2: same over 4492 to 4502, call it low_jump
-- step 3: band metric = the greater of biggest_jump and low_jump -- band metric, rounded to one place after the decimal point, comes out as 1.7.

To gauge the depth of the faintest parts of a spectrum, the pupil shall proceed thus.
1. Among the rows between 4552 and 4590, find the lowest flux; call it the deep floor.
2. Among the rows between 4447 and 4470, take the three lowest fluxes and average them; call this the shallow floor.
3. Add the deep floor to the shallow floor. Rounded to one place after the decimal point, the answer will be 26.1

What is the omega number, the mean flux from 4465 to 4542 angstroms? 14.4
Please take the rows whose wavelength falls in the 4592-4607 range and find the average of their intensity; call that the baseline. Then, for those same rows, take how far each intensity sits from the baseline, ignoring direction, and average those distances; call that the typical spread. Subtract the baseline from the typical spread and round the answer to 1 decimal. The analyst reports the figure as -15.1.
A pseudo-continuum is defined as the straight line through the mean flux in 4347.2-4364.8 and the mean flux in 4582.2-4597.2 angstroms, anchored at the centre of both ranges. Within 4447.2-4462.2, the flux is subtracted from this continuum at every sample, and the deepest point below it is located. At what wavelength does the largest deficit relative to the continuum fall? 4453.5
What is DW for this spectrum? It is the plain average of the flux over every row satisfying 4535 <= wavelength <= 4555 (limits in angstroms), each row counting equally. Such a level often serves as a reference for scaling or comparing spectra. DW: 14.5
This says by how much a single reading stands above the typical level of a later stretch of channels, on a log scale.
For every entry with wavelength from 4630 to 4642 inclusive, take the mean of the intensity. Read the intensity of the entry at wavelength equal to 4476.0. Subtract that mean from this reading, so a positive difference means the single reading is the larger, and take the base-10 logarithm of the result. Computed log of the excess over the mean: -0.16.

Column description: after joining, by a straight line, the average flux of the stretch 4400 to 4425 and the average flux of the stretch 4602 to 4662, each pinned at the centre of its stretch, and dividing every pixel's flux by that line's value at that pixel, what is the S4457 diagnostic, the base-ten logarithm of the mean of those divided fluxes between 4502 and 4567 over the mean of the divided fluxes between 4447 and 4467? 0.009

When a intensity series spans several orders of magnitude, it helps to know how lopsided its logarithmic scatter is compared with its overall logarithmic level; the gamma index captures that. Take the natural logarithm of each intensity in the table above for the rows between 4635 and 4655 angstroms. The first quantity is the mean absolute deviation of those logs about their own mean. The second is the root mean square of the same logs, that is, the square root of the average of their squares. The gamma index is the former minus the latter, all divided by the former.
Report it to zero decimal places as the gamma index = -45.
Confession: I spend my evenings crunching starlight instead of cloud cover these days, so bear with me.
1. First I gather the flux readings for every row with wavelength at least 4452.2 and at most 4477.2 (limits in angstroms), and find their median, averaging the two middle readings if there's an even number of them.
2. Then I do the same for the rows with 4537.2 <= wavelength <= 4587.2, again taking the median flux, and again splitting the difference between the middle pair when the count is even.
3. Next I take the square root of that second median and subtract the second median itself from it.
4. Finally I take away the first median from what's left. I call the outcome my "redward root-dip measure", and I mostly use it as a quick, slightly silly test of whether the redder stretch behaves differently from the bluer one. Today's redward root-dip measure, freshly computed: -24.5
